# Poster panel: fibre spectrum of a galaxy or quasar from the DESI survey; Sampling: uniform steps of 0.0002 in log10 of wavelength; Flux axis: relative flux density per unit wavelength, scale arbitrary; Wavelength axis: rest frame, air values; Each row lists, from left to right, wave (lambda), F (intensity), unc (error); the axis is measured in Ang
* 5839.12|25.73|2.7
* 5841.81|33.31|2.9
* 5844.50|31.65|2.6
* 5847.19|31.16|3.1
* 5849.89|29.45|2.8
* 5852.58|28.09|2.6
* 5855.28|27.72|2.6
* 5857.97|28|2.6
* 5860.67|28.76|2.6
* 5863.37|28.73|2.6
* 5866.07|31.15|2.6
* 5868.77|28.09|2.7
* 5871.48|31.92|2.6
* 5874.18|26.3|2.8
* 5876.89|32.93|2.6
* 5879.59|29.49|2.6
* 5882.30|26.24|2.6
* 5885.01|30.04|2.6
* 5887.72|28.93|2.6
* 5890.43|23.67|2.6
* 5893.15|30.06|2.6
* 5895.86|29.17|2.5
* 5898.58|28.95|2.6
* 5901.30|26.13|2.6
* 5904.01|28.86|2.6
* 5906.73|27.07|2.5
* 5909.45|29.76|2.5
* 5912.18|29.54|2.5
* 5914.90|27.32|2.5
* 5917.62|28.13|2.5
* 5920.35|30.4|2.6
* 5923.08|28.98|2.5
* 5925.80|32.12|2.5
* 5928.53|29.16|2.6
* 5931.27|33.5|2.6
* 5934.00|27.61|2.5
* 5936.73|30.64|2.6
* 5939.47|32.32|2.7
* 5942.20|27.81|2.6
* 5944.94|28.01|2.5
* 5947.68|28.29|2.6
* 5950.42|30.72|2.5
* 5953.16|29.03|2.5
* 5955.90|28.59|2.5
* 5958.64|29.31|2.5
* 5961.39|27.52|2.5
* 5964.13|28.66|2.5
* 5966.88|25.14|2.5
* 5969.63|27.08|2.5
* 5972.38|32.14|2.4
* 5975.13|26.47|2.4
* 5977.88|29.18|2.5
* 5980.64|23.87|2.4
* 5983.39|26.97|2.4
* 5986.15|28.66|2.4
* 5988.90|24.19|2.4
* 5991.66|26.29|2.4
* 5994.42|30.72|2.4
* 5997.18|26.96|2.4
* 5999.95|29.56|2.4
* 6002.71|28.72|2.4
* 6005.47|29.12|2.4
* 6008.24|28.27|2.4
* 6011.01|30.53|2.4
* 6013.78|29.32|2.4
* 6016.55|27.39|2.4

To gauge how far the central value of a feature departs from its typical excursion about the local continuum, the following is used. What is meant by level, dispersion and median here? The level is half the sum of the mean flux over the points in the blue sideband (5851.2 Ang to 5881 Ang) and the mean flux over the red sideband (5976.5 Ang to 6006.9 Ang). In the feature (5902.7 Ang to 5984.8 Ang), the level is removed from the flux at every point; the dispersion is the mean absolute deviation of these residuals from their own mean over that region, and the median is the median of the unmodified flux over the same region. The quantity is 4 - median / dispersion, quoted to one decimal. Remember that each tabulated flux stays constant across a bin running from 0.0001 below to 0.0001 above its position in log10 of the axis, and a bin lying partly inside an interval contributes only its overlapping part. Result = -14.3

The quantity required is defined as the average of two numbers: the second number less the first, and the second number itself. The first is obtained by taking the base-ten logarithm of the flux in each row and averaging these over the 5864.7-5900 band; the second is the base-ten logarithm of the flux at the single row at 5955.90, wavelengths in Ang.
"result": 0.73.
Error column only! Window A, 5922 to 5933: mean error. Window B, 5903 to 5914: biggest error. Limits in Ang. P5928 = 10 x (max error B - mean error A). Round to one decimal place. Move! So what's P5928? 0.5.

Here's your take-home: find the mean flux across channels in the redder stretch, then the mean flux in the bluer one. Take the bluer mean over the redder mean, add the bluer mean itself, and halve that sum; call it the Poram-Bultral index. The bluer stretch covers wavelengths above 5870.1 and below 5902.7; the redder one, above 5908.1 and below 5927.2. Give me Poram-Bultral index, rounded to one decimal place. 14.8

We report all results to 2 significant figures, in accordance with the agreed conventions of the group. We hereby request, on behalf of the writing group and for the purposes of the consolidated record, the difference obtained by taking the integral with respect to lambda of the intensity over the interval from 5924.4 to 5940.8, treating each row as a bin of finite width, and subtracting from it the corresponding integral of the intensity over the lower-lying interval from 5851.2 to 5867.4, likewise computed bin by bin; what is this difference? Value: 41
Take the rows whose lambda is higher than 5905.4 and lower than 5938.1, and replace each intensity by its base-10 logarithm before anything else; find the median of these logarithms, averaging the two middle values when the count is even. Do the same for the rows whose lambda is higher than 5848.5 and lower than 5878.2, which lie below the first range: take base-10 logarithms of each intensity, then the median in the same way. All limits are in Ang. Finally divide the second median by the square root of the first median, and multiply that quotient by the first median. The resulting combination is 1.77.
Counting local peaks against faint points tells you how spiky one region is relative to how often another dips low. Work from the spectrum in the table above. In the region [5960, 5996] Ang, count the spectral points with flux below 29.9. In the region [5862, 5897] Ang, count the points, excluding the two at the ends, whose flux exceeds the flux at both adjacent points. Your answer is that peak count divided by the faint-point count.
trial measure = 0.45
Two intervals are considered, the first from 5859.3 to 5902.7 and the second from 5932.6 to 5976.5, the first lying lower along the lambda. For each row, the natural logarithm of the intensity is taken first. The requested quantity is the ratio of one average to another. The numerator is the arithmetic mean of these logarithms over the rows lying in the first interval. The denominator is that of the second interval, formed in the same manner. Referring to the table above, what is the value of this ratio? 1.00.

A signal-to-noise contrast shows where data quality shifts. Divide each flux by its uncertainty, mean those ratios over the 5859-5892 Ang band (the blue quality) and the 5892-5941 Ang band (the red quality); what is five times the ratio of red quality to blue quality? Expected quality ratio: 5.23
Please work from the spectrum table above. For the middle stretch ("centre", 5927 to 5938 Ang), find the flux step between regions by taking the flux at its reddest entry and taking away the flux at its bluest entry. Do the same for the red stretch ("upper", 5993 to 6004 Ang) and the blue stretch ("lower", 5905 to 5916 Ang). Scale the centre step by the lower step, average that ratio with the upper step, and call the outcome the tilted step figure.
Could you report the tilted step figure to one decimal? 2.0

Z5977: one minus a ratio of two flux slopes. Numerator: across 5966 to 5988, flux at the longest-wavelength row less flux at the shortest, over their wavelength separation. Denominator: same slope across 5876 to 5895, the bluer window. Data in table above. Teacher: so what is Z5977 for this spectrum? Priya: 2.0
